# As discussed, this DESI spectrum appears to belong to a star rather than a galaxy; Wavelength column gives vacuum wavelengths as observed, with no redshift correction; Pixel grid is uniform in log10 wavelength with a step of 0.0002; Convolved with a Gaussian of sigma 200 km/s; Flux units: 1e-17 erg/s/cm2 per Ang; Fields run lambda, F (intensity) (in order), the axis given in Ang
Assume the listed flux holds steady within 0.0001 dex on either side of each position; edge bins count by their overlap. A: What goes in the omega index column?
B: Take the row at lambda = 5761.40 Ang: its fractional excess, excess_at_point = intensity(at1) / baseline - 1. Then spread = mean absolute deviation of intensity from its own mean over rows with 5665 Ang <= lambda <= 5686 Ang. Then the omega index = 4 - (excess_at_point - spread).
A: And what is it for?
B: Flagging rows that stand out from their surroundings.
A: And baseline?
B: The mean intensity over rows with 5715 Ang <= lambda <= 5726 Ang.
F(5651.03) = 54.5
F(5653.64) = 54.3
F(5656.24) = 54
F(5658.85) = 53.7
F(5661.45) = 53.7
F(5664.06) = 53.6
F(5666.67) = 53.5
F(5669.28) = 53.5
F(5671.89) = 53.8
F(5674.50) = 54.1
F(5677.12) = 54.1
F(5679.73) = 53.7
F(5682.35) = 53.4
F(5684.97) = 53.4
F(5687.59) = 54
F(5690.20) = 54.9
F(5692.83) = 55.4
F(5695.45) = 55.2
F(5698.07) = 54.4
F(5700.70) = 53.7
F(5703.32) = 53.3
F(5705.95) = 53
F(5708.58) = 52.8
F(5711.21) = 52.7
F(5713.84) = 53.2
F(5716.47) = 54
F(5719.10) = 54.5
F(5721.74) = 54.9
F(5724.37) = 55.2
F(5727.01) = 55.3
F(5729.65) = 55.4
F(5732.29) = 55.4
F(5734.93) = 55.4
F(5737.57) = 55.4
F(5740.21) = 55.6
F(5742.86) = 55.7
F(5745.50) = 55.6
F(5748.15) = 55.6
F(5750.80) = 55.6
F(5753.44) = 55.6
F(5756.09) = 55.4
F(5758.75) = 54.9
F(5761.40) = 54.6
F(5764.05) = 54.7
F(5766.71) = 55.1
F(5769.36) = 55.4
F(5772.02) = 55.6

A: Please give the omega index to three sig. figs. 4.24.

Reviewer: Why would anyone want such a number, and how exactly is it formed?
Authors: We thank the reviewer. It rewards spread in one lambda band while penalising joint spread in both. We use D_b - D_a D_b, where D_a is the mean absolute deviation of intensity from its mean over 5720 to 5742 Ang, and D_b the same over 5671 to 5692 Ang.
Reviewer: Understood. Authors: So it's 0.30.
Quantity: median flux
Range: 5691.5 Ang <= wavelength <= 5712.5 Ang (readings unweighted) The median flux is 53.5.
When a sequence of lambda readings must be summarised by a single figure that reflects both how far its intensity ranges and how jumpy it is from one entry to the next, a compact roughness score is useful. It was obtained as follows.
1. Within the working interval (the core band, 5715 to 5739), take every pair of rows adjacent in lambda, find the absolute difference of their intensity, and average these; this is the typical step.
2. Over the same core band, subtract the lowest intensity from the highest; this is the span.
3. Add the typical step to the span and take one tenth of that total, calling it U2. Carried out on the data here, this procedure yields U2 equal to 0.16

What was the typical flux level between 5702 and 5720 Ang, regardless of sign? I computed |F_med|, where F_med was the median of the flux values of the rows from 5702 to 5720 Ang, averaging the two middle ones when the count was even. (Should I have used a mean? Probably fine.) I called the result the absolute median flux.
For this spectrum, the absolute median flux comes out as 53.2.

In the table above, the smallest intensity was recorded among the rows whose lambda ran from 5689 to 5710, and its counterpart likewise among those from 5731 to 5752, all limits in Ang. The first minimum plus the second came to 108.2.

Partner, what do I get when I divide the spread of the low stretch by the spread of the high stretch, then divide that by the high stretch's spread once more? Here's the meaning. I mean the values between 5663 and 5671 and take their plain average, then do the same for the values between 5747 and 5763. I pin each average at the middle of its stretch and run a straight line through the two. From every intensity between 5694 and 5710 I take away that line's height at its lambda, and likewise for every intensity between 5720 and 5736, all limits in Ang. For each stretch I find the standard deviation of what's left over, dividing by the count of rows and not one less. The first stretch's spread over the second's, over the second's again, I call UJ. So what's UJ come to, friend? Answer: 75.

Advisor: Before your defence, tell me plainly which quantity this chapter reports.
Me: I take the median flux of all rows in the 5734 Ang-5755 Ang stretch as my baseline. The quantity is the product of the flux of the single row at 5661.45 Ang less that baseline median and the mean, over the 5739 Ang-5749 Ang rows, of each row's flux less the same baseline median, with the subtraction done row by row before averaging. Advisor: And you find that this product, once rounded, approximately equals -0.05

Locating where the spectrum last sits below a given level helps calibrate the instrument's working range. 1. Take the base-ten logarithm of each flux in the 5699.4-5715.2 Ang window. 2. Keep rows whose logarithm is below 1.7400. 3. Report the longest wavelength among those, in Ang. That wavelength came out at 5713.84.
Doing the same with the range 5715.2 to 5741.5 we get 5721.74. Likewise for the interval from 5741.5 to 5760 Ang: 5758.75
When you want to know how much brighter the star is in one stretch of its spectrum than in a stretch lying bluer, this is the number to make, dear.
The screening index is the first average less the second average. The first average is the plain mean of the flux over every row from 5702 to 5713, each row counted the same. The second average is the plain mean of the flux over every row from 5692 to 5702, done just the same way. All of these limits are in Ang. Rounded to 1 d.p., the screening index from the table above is -1.7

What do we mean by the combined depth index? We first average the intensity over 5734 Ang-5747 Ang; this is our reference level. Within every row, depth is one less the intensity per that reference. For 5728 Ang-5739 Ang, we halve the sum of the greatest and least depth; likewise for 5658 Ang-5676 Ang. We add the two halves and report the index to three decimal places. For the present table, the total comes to 0.034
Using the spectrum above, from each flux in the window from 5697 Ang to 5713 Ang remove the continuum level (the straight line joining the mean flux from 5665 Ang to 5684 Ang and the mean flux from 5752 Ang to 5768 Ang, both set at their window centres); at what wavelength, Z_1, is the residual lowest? 5711.21 Ang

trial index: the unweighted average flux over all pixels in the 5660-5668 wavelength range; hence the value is 53.6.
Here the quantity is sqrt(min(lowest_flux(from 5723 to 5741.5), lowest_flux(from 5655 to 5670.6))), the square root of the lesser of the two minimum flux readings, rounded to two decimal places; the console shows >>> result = 7.31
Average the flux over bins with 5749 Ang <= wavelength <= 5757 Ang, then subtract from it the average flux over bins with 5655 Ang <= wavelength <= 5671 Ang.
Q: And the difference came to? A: 1.9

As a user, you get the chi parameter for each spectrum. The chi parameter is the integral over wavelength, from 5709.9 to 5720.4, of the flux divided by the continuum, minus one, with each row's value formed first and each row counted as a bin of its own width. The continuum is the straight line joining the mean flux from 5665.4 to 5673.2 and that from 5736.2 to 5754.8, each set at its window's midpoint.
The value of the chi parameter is -0.23 Ang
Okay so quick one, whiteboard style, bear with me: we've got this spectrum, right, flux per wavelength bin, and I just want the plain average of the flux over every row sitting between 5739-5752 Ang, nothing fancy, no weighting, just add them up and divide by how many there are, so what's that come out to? 55.6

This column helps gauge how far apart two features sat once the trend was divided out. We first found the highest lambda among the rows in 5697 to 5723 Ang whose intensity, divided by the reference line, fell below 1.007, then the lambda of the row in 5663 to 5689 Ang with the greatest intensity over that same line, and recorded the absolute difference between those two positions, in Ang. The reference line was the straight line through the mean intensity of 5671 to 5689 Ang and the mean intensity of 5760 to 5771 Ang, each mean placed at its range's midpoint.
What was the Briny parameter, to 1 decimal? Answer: 44.6 Ang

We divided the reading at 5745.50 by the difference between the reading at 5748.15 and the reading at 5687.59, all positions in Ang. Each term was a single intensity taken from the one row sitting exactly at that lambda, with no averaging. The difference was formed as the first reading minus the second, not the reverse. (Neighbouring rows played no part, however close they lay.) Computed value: 35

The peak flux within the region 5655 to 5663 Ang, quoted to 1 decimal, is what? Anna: 54.0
